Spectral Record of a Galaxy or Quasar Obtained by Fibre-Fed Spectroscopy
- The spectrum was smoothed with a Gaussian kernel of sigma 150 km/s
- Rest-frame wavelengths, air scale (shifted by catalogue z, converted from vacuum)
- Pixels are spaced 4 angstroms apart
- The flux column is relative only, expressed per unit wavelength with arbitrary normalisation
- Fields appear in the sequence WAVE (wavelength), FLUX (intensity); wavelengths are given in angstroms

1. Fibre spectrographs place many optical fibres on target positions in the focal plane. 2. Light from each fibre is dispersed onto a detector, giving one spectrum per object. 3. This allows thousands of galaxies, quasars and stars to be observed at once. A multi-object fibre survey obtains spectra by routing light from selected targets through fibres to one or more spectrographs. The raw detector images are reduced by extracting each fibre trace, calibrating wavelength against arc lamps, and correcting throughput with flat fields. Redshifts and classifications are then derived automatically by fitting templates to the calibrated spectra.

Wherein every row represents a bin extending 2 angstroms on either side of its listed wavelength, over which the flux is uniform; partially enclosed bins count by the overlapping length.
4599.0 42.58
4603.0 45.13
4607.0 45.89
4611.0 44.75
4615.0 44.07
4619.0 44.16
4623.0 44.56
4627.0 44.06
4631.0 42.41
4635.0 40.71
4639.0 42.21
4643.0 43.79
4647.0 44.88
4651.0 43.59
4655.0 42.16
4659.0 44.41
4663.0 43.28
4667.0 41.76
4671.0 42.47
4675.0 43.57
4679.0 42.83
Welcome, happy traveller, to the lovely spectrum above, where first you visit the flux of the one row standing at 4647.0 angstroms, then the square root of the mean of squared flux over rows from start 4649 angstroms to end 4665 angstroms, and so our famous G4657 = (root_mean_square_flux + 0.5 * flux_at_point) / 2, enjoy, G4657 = 32.9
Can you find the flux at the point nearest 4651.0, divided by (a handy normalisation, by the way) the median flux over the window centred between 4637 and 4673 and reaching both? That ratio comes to 1.01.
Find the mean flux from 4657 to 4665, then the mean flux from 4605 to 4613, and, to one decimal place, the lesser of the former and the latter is 43.8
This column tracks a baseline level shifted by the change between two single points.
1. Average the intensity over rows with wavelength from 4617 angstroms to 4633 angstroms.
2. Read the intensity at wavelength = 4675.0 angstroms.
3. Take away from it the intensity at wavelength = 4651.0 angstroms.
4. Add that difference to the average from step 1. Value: 43.78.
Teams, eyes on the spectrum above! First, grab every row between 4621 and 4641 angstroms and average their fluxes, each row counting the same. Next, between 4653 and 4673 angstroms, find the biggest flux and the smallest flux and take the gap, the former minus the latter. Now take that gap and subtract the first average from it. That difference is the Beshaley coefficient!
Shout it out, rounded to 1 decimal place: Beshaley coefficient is -40.1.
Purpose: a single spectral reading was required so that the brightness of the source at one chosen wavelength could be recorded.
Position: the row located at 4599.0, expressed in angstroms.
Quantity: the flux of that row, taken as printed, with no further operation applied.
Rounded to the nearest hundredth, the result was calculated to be 42.58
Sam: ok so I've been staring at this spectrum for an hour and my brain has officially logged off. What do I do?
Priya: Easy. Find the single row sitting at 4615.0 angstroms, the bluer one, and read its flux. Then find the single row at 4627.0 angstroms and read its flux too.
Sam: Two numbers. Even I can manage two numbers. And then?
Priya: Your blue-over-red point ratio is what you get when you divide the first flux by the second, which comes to 1.00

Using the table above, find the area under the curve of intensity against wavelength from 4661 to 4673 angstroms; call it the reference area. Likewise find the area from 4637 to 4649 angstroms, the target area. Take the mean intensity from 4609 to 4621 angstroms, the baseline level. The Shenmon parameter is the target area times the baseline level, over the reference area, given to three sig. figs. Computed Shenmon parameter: 45.5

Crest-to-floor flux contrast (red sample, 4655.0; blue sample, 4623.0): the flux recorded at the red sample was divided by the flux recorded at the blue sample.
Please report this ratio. 0.95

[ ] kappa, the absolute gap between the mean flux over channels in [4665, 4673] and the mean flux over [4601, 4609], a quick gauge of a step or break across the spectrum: 3.4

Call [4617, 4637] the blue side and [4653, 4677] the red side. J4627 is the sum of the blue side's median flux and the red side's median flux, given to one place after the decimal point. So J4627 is 86.9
